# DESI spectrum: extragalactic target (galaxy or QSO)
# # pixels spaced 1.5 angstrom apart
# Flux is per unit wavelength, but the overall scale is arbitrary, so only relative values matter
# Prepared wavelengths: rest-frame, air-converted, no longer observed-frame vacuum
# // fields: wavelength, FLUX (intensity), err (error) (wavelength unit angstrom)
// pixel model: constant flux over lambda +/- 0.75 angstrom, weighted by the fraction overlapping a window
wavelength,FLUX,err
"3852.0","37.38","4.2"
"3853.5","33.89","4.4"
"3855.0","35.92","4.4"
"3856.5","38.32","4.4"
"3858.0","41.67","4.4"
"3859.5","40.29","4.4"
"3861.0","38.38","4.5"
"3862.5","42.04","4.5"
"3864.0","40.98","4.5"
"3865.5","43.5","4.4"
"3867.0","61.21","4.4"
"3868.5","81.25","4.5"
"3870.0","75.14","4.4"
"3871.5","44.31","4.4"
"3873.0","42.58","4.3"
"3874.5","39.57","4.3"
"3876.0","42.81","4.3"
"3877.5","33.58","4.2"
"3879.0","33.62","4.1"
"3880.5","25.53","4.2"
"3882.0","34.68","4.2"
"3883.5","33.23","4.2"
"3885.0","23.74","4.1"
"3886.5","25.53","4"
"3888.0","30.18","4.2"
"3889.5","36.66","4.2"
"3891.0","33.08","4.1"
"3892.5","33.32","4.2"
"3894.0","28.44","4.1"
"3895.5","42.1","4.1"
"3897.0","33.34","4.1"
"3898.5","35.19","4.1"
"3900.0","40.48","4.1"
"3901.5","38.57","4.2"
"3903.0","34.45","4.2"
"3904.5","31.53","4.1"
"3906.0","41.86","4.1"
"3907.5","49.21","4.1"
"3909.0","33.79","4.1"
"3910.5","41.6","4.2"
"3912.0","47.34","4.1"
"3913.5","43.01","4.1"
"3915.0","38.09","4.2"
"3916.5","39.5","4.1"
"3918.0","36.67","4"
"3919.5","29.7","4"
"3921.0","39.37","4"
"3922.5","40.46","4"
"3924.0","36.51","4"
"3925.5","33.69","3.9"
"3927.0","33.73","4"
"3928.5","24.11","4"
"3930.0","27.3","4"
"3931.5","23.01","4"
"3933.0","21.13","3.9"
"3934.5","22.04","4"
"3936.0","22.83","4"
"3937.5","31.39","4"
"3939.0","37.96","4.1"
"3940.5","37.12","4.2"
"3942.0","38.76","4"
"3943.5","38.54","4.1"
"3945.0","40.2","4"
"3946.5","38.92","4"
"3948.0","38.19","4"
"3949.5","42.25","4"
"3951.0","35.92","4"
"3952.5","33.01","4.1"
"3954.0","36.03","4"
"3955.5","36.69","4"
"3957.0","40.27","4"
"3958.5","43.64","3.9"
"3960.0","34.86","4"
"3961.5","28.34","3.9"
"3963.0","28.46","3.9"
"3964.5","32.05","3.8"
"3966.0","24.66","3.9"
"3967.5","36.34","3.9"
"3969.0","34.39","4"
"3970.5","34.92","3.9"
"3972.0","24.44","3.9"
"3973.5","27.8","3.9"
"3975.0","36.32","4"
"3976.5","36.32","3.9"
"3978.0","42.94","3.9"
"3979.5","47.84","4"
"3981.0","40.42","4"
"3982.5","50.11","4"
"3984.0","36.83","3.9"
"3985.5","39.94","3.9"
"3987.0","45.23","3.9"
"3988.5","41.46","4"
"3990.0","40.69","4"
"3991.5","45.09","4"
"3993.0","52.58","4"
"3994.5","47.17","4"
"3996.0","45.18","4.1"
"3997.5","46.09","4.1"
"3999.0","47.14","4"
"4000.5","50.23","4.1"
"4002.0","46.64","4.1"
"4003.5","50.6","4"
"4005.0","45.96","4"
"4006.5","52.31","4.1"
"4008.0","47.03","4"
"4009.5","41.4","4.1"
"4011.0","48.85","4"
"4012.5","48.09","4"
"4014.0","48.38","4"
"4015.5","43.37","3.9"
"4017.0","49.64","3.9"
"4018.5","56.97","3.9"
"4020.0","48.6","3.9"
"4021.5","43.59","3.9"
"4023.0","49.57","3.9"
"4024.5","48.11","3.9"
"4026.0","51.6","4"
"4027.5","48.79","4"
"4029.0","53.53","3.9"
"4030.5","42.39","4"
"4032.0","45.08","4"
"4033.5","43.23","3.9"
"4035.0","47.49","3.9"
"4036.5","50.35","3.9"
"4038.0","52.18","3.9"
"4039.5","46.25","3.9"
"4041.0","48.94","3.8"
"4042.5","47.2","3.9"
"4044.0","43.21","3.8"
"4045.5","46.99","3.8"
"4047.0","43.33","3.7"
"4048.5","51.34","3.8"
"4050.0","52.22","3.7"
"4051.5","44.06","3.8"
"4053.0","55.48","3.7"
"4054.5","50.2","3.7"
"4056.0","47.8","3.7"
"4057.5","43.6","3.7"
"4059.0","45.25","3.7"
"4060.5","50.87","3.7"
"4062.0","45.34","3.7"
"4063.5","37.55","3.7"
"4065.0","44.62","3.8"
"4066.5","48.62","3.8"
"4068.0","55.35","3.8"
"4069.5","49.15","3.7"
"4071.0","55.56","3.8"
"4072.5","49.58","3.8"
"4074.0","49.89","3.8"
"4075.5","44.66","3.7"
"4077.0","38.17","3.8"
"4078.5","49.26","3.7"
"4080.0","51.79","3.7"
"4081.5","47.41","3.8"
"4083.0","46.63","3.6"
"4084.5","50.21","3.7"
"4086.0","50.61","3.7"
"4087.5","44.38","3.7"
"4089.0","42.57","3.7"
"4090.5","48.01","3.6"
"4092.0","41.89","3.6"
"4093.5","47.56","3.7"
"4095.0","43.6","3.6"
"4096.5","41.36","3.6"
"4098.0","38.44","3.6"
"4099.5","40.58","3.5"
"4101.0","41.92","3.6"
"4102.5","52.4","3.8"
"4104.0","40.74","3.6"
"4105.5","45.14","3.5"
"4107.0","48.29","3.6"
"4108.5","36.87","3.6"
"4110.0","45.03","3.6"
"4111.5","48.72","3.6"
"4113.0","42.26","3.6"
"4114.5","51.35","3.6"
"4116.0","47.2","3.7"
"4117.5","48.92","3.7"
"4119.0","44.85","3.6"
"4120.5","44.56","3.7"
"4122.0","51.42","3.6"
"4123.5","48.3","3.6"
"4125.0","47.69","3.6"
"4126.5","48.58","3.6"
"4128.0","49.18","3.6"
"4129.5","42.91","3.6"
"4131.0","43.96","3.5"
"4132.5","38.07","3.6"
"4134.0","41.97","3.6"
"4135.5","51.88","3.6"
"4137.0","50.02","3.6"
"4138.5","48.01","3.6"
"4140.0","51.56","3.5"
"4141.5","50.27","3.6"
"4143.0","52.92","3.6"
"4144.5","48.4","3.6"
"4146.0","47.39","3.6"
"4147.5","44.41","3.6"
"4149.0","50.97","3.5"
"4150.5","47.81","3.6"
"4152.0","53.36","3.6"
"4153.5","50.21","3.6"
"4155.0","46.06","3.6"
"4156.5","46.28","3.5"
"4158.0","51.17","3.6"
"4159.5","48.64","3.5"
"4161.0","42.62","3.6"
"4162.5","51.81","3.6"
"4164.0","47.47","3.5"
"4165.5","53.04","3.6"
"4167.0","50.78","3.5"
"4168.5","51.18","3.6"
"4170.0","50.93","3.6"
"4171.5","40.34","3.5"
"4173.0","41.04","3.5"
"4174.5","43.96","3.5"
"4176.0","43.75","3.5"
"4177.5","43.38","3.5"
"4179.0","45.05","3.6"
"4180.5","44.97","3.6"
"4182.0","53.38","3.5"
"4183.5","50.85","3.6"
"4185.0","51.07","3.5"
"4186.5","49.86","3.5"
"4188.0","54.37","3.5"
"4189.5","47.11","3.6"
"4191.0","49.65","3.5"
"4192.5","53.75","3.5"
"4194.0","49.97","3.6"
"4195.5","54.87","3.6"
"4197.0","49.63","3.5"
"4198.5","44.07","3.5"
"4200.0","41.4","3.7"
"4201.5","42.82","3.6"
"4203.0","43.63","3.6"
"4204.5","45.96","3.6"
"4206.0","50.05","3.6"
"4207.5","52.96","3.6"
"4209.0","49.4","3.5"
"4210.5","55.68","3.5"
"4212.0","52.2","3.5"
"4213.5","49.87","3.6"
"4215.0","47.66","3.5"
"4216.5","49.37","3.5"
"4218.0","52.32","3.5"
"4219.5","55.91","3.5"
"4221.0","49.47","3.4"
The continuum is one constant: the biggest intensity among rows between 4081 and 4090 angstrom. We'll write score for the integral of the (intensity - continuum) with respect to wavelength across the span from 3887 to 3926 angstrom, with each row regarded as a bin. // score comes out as -524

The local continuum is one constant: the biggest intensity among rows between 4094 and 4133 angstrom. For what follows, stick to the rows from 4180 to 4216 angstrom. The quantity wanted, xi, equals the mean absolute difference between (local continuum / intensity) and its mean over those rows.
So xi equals 0.071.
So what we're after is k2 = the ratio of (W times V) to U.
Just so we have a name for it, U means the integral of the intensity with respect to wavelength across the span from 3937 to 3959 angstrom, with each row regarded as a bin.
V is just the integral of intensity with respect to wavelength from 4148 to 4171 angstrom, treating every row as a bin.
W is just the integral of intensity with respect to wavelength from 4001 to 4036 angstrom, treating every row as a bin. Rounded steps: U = 835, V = 1135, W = 1677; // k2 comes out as 2280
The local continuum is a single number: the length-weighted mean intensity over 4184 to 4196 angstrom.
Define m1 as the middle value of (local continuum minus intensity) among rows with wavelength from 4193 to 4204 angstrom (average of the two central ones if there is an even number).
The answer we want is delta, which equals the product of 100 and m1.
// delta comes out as 718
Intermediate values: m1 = 7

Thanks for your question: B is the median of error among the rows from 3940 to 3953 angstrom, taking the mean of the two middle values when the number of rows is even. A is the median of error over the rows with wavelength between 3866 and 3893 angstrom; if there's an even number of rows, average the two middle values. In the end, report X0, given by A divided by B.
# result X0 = 1.05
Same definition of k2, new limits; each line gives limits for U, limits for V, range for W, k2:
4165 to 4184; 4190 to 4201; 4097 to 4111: 365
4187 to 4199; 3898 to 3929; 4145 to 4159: 1311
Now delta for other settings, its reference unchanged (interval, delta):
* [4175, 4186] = 620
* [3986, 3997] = 607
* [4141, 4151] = 285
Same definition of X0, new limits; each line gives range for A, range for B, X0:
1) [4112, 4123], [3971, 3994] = 0.90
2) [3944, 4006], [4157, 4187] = 1.14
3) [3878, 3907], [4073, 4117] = 1.14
